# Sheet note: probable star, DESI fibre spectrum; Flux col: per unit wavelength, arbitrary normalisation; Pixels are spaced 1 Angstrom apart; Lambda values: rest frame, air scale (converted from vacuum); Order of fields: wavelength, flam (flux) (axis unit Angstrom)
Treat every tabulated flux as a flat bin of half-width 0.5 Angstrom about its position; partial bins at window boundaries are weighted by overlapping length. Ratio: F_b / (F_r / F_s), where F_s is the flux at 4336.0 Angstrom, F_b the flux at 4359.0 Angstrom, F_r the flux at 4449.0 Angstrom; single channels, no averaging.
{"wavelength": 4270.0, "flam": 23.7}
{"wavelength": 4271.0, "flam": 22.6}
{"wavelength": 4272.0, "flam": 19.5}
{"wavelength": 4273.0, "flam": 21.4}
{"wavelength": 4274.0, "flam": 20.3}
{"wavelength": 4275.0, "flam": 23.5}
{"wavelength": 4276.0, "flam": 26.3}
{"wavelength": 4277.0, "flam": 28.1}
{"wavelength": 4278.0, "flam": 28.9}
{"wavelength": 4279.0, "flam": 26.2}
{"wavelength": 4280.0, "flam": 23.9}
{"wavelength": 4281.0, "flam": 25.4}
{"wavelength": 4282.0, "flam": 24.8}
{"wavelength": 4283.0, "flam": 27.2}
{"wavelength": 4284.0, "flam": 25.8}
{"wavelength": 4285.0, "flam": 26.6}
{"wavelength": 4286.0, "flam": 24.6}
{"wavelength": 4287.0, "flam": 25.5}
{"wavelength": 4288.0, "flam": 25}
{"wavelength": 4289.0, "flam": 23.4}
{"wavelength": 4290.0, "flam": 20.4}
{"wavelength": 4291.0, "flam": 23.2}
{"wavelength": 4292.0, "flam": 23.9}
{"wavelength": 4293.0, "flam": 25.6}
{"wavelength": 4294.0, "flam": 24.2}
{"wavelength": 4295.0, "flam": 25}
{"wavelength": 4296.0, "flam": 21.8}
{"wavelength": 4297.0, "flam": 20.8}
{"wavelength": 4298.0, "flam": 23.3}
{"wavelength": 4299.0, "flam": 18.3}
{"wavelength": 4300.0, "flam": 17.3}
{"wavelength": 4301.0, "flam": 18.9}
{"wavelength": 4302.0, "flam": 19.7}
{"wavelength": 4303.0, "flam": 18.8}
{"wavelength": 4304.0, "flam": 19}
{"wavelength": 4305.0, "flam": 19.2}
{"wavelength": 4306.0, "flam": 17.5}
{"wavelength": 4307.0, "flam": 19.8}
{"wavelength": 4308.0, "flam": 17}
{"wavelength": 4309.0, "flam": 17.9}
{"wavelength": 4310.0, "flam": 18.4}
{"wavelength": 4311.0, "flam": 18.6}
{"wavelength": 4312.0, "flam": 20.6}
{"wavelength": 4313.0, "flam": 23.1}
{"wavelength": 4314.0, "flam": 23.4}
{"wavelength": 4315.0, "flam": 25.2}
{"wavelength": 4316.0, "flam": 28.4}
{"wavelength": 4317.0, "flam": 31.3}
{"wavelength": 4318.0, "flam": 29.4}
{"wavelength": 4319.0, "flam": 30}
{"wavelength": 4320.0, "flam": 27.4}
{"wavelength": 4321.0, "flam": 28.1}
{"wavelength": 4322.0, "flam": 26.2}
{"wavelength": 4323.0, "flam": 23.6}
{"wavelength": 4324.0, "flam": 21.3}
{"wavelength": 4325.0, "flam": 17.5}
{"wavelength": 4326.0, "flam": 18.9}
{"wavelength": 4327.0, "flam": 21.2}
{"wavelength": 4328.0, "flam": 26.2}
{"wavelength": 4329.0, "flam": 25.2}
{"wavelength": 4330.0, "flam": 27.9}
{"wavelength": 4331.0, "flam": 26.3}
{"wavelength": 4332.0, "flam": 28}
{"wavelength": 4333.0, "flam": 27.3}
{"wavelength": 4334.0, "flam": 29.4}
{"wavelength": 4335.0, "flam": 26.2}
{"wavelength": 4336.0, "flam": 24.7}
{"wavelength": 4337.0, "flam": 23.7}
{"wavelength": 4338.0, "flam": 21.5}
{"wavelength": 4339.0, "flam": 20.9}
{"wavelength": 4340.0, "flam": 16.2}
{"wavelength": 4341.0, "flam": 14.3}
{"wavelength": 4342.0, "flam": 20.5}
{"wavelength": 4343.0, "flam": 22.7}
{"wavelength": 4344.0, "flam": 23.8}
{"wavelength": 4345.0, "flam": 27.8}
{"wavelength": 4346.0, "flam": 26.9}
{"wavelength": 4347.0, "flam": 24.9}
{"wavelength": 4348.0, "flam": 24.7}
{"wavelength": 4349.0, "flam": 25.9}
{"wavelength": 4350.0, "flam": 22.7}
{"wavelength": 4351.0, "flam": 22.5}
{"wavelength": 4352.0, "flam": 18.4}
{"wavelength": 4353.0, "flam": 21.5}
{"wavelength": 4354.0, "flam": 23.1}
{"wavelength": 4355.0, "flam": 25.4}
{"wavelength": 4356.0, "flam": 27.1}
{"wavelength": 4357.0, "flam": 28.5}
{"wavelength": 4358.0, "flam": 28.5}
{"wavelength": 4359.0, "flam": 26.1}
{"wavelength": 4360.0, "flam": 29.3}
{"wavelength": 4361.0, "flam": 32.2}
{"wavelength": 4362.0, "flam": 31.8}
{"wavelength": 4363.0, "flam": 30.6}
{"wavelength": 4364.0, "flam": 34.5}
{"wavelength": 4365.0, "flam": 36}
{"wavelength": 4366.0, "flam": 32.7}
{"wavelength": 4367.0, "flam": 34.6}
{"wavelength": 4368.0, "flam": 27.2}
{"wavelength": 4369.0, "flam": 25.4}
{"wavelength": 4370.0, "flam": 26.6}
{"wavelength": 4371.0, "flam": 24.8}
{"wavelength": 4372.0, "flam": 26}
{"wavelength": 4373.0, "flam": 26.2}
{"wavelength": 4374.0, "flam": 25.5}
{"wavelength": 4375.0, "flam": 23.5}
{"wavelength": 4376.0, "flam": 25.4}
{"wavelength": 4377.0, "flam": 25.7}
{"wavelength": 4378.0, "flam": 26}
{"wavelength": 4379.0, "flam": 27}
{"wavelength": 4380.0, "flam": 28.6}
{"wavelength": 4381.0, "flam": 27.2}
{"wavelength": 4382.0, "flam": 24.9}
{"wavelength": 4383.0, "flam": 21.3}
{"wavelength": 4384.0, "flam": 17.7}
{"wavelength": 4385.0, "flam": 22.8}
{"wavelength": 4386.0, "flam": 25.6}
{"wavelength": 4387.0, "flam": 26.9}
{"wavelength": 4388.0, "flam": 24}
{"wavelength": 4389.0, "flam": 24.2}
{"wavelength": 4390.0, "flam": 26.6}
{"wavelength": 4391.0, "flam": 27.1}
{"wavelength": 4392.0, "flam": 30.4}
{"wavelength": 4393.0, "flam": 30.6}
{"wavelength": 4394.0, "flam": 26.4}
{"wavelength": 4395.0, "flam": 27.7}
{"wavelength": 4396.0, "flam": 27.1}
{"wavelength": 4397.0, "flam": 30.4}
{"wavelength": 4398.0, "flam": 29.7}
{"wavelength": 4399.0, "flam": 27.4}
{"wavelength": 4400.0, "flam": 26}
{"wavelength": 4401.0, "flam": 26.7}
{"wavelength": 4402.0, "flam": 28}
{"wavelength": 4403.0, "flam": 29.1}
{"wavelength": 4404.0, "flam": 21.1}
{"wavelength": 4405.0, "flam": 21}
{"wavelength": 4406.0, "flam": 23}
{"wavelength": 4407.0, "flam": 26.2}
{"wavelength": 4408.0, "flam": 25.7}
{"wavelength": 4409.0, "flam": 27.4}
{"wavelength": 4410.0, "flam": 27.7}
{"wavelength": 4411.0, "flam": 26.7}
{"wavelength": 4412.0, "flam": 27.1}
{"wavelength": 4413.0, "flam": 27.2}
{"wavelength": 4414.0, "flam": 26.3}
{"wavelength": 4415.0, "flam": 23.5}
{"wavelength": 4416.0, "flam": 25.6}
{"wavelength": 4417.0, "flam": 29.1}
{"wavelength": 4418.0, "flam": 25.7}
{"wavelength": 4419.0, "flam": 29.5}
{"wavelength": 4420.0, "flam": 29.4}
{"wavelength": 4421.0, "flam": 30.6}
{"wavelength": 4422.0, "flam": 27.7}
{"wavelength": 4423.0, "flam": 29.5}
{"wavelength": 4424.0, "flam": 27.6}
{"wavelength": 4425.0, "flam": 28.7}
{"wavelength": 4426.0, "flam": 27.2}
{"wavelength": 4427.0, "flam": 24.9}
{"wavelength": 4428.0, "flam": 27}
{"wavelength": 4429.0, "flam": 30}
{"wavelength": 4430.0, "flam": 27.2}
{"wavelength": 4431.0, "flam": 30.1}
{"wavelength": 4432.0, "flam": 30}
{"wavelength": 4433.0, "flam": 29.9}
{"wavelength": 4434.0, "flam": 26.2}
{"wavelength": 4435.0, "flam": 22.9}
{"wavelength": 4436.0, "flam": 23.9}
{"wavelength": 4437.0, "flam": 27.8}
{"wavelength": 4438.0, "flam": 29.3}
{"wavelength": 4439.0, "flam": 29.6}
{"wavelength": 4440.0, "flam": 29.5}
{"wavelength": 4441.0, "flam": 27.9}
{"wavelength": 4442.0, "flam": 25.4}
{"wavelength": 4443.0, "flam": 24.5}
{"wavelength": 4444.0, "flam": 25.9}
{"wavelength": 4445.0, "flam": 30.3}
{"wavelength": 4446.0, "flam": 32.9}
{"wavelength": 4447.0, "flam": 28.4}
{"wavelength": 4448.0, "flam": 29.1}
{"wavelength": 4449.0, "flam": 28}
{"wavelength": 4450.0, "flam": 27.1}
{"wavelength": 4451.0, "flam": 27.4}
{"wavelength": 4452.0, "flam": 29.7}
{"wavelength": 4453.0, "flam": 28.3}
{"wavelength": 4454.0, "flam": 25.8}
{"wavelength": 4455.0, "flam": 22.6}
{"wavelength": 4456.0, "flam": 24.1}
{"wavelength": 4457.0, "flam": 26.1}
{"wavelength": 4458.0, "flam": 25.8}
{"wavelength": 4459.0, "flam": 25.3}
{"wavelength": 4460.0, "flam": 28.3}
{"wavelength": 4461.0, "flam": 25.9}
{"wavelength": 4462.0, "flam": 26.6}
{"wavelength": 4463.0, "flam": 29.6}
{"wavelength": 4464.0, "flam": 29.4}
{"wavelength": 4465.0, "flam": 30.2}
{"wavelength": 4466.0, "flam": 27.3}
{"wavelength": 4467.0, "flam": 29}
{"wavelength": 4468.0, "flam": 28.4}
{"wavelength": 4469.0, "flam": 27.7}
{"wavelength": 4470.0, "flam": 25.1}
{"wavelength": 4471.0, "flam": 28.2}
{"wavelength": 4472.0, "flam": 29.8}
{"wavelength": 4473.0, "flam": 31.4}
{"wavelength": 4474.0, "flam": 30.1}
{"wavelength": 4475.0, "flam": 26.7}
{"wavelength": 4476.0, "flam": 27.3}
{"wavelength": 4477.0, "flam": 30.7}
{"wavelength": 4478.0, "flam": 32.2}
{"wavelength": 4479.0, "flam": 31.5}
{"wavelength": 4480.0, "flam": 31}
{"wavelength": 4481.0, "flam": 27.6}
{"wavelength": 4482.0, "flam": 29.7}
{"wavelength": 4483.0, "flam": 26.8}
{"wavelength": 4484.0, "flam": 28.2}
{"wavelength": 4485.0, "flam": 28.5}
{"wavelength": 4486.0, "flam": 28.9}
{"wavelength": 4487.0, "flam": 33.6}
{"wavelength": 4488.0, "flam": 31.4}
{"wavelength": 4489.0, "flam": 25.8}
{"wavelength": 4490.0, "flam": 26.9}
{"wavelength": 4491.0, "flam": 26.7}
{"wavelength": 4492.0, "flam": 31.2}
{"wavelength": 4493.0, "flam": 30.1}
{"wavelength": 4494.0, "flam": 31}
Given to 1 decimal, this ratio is 23.0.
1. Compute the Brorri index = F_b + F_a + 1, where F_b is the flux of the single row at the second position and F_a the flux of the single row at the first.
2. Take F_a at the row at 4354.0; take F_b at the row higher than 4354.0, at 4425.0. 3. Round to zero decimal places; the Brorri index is 53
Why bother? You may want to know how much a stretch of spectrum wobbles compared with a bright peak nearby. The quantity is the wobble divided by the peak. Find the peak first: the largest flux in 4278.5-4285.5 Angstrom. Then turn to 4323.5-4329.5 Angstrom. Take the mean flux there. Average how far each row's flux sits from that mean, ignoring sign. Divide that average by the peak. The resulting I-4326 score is 0.098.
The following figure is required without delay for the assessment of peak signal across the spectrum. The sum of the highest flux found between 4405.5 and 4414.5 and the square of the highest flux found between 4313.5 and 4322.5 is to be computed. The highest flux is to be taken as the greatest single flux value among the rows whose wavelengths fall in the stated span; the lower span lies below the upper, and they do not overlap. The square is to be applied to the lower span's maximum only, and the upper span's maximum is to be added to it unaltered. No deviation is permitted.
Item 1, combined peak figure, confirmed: 1007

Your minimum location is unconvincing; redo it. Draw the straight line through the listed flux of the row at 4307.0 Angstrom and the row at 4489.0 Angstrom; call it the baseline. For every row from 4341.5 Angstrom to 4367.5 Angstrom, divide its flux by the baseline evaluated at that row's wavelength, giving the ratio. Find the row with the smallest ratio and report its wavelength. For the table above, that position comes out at 4352.0 Angstrom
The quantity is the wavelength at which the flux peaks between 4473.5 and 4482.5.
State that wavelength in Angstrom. 4478.0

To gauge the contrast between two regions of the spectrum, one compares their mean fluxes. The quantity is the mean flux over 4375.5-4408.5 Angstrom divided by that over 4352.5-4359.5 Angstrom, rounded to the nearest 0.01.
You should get 1.01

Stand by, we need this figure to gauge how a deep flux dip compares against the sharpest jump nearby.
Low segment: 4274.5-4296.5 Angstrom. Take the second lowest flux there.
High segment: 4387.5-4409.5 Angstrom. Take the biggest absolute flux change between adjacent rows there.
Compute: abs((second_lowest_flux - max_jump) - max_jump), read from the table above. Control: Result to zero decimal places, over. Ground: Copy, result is 6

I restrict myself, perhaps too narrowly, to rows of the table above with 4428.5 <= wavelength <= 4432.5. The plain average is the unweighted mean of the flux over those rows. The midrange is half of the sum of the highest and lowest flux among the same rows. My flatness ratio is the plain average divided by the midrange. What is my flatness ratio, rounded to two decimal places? 1.02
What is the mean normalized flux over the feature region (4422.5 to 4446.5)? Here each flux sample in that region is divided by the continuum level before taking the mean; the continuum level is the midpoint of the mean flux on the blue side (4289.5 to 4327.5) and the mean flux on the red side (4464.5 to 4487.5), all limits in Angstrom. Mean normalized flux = 1.08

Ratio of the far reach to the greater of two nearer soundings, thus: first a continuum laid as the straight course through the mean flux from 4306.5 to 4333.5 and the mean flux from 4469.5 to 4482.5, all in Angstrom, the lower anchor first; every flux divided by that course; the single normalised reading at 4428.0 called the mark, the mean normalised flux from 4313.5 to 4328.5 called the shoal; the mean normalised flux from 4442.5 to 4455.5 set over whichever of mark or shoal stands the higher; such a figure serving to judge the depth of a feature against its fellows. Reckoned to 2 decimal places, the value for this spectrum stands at 0.93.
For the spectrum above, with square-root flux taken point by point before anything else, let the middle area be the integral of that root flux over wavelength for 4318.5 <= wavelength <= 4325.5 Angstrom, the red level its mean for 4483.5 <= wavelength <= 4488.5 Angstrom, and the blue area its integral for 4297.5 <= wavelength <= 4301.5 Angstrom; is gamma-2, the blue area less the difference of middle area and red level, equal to -12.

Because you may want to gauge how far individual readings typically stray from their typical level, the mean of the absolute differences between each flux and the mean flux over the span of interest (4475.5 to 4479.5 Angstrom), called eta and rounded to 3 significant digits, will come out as 1.56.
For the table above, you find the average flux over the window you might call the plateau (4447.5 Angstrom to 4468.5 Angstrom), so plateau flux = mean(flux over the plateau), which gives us 27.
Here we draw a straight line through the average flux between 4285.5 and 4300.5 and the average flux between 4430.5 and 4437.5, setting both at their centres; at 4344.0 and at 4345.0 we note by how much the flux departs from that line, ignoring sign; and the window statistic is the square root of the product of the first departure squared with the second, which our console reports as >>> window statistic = 1.1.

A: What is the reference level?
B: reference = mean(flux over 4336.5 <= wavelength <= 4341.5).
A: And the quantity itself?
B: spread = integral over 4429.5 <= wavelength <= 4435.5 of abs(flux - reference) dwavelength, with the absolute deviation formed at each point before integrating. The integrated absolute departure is 50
